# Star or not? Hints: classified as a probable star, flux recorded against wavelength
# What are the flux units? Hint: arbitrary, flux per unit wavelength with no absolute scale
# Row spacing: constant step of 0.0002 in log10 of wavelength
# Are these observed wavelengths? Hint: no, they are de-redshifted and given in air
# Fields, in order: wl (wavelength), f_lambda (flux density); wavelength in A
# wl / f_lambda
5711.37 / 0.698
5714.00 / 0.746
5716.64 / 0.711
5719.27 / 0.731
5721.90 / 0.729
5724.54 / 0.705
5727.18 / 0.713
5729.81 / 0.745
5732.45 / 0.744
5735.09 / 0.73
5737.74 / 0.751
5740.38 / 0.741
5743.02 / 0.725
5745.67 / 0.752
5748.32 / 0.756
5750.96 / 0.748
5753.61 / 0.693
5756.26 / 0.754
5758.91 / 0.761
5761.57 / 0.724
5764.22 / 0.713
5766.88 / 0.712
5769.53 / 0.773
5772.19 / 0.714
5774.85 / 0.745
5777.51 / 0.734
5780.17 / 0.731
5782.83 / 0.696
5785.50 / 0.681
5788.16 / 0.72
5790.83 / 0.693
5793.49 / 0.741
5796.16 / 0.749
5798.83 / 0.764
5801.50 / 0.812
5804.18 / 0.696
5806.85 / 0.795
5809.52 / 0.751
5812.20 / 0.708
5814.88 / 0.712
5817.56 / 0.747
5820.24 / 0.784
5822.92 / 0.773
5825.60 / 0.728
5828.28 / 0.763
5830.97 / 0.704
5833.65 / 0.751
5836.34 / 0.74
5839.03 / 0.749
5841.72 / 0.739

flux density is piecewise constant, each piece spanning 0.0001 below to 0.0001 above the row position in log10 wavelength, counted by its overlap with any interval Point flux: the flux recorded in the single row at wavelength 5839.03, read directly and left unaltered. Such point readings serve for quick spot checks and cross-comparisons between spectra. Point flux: 0.749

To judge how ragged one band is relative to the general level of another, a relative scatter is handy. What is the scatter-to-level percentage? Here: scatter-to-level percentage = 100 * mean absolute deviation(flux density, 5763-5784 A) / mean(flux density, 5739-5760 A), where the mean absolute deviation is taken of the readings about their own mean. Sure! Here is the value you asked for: 2.50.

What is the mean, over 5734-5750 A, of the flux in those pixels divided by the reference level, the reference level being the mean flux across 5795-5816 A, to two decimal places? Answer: 0.99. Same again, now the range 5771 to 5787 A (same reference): 0.96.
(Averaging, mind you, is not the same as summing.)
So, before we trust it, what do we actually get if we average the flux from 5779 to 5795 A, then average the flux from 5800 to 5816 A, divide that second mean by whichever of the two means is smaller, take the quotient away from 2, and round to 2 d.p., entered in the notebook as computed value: 0.95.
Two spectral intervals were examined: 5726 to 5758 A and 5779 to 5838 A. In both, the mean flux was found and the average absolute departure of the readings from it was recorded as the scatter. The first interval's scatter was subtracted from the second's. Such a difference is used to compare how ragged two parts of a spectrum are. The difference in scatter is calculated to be 0.013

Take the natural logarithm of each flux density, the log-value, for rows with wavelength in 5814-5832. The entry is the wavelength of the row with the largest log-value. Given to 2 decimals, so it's 5820.24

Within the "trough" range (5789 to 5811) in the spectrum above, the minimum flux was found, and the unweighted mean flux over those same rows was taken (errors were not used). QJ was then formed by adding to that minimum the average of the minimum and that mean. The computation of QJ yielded 1.41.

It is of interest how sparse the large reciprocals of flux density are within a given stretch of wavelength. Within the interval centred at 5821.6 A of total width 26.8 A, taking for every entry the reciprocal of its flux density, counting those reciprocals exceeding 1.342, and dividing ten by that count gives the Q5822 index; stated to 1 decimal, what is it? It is 2.5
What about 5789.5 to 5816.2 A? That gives 2.0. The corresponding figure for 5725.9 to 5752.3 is 1.7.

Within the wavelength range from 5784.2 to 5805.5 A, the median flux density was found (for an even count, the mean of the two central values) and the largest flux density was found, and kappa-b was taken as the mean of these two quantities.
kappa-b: 0.771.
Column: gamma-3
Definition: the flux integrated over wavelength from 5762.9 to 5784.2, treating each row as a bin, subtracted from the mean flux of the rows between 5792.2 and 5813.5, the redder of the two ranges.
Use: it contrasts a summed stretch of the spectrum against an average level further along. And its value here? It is -14.7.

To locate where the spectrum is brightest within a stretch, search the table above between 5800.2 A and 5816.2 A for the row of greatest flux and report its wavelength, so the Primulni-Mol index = 5801.50 A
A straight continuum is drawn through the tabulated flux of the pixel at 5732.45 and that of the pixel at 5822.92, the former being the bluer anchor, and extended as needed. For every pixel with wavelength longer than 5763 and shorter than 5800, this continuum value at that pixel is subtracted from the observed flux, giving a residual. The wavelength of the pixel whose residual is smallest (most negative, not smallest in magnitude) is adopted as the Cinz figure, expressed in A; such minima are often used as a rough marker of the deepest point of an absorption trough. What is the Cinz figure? 5785.50 A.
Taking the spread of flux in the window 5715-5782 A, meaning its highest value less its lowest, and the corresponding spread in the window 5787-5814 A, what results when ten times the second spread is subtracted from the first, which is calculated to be -1.1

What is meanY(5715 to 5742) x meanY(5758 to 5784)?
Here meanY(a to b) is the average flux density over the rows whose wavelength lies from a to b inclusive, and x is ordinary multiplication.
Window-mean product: 0.533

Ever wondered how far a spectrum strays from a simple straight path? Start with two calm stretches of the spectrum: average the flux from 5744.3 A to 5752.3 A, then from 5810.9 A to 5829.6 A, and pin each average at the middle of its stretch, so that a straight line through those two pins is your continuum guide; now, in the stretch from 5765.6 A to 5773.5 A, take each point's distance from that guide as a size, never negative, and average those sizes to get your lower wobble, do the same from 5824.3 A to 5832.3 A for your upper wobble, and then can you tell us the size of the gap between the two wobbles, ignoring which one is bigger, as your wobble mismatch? 0.007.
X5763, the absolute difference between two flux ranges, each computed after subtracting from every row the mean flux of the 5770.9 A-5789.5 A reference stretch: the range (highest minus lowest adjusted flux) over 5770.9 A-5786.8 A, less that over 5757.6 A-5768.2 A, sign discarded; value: 0.015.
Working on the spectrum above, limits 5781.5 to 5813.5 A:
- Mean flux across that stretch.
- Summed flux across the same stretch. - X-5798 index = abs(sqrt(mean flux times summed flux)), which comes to 2.54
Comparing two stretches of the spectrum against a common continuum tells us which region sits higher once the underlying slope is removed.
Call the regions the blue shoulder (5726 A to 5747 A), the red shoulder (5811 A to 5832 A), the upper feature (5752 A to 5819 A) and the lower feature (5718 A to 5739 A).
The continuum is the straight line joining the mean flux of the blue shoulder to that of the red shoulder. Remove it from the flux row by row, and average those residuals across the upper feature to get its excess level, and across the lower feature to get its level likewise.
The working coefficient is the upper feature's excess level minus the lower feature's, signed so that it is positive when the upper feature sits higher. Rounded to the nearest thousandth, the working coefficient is 0.000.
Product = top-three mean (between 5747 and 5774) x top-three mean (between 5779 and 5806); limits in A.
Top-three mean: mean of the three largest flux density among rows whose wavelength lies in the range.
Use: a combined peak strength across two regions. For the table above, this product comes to 0.592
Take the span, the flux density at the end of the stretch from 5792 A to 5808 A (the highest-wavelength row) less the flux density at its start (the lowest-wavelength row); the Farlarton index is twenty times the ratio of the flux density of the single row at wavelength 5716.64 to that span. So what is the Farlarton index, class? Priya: 263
